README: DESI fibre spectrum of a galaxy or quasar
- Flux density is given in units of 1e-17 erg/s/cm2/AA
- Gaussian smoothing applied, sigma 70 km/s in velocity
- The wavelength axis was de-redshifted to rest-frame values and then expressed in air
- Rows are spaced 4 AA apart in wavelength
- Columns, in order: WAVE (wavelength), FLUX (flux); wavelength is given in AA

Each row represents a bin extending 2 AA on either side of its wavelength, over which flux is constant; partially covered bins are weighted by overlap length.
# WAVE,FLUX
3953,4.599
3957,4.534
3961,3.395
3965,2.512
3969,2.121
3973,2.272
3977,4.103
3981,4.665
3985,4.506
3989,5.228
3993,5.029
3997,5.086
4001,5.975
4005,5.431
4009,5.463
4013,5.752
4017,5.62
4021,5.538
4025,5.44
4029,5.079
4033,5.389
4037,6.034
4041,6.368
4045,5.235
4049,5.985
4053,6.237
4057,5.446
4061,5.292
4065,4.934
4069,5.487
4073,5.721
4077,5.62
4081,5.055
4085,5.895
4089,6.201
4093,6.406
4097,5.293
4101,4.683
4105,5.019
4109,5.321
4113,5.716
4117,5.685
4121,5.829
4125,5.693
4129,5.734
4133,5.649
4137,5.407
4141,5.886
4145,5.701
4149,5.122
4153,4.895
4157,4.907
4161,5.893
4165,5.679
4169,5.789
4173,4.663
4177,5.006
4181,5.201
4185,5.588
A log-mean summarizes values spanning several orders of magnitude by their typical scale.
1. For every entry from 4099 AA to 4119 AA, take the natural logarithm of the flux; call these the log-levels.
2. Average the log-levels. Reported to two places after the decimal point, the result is 1.66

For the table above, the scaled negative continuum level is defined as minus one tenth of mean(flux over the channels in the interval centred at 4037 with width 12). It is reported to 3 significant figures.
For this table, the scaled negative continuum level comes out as -0.593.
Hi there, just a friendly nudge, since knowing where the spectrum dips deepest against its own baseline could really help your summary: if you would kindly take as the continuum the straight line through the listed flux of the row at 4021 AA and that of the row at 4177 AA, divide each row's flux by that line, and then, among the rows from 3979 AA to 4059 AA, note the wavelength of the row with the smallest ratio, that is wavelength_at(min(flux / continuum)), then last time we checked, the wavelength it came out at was 3985 AA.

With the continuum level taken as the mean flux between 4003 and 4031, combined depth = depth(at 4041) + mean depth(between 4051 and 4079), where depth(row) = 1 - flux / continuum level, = -0.17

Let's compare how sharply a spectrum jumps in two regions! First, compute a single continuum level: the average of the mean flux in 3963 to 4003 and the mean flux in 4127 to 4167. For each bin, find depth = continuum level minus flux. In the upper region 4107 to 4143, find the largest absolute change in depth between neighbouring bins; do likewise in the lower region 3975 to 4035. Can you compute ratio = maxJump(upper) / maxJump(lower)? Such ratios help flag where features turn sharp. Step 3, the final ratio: 0.54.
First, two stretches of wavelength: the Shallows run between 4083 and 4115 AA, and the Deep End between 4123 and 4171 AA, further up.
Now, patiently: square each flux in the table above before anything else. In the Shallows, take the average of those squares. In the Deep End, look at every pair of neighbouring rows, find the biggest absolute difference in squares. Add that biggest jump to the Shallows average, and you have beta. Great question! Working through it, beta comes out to 42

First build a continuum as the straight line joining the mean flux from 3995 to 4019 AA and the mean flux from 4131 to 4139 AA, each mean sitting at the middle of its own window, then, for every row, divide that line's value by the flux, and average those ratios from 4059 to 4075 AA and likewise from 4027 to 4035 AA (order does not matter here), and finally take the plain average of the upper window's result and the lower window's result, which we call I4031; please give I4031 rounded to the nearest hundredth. 1.05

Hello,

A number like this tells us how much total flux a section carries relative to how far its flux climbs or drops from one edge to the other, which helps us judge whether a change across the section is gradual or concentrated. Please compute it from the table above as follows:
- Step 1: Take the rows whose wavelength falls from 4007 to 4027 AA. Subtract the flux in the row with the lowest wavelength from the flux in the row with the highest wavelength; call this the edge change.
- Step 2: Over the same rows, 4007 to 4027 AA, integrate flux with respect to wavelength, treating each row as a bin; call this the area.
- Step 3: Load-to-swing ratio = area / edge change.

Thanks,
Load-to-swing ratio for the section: -4837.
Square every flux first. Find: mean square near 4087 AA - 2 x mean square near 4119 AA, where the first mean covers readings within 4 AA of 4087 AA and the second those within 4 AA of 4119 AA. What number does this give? -30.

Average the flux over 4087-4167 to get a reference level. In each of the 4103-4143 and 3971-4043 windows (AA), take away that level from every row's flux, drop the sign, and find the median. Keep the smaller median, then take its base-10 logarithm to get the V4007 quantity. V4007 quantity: -0.72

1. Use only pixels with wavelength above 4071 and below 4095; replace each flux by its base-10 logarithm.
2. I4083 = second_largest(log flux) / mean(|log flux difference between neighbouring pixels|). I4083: 25.3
